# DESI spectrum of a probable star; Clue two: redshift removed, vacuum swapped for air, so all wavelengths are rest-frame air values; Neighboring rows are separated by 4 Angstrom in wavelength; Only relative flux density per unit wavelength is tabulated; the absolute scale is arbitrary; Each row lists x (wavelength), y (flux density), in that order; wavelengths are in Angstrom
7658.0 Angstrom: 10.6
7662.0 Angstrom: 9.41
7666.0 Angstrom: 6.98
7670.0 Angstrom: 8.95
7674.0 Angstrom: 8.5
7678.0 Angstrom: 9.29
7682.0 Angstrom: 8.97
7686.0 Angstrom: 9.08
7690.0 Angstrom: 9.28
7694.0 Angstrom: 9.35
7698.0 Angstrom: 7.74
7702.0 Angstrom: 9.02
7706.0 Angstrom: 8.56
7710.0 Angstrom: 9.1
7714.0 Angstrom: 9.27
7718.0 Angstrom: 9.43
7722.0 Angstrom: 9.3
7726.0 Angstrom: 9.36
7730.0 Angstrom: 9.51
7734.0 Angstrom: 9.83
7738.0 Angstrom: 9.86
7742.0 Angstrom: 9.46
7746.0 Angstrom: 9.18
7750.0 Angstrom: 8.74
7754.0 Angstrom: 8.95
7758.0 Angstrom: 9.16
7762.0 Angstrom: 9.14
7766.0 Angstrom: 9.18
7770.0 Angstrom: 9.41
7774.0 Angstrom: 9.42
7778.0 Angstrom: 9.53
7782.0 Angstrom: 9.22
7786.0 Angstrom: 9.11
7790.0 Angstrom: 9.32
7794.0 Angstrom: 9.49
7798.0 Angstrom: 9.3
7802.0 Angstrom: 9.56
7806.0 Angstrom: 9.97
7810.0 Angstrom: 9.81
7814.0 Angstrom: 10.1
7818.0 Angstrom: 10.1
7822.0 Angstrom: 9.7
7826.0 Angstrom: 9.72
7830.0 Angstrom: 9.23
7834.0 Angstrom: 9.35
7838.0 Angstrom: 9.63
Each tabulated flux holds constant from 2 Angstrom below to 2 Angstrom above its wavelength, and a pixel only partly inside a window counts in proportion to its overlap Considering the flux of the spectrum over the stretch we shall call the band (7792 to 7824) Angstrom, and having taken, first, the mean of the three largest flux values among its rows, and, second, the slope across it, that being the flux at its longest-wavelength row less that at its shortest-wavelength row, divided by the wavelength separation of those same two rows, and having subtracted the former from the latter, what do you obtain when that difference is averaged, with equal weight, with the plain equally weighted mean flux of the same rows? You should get -0.15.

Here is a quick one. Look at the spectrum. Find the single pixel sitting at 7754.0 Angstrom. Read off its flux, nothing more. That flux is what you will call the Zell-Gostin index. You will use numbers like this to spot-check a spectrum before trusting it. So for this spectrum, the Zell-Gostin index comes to 8.95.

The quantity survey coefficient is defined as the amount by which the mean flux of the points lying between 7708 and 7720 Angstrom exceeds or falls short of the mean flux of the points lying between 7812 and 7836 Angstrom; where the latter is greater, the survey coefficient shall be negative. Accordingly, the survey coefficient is -0.43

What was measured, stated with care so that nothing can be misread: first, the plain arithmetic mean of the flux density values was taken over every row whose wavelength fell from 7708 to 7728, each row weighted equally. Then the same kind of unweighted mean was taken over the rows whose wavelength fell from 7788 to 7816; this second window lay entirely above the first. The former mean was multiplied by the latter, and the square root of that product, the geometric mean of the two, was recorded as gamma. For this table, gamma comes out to 9.47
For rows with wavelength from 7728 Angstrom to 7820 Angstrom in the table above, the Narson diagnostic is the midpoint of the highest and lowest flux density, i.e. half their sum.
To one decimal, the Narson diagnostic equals 9.4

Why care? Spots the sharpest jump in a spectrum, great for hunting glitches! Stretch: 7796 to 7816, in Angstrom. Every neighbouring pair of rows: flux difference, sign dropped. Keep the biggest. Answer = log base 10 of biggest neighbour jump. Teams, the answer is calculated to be -0.39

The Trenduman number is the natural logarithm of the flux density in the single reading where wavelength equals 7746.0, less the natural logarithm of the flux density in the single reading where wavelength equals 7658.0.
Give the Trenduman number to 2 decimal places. -0.14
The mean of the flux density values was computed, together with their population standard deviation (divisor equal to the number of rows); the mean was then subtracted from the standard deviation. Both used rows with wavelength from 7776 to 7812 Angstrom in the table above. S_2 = -9.22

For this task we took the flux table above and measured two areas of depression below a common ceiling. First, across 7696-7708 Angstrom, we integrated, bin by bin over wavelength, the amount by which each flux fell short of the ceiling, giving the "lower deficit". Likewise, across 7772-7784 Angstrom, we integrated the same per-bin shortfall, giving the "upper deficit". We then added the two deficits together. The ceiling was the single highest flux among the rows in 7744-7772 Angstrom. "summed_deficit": 12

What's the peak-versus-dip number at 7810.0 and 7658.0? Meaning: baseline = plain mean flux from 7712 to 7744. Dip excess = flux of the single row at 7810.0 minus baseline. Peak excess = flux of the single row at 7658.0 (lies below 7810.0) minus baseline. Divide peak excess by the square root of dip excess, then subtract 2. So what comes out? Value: 0.0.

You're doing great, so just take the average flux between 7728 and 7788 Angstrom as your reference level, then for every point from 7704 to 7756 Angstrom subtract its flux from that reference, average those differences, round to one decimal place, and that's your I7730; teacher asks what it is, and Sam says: 0.0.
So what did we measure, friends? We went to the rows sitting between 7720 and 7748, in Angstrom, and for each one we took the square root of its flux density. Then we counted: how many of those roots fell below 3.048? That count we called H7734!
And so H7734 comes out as 1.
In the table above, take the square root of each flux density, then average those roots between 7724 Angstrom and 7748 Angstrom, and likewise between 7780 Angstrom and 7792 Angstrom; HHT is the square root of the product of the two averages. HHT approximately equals 3.06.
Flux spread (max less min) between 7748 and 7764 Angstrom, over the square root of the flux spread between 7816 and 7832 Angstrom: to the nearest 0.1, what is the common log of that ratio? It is -0.3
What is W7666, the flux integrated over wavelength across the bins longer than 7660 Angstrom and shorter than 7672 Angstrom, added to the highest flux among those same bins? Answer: 111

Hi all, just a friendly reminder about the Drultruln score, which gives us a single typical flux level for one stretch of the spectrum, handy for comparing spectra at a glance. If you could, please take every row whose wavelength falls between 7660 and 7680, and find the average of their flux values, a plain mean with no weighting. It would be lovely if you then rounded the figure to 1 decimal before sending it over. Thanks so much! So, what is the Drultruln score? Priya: 8.6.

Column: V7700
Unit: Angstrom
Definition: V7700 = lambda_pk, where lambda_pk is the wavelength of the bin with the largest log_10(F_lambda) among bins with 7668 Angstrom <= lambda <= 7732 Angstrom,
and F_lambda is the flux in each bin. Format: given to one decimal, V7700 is 7730.0 Angstrom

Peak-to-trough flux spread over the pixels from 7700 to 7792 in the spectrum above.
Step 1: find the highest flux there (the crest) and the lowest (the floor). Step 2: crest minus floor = 1.3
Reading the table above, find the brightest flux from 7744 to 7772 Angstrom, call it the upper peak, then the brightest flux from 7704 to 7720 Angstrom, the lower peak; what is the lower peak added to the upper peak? 18.8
